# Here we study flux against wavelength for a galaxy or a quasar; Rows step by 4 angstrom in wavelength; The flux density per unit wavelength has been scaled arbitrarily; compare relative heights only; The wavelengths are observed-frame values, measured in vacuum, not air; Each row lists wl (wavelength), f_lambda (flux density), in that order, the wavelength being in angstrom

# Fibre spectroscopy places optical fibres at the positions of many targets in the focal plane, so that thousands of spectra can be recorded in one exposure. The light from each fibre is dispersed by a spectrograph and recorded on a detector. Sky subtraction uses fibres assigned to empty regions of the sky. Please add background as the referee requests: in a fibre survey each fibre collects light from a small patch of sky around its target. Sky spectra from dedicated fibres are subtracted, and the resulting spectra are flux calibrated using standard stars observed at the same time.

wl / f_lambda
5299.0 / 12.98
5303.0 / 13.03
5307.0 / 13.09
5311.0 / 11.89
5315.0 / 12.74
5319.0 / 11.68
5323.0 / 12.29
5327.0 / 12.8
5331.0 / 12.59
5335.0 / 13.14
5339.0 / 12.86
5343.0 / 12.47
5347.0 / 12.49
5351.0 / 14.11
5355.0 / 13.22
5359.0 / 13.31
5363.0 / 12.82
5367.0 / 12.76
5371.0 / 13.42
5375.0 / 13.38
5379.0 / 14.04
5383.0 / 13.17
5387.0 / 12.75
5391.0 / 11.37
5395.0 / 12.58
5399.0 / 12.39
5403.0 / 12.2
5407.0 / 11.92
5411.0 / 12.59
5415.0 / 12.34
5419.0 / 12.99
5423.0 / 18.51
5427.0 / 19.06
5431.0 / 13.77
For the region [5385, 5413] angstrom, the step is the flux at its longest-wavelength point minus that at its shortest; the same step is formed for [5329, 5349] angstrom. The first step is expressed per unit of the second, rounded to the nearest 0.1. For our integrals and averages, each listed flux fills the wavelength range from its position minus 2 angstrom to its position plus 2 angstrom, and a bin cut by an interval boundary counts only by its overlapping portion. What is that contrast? 1.6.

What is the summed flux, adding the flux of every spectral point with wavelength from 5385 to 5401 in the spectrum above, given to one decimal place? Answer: 49.1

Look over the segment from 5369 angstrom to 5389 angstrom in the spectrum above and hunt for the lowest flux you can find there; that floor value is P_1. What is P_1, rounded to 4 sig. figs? 12.75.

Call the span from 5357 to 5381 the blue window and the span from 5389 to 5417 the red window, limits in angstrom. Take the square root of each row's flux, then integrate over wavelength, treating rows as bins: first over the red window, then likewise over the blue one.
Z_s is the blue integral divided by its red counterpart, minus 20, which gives -19.1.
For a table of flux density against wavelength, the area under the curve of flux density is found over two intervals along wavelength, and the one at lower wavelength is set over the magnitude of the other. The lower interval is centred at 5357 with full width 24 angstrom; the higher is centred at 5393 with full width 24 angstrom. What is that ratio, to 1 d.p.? 1.1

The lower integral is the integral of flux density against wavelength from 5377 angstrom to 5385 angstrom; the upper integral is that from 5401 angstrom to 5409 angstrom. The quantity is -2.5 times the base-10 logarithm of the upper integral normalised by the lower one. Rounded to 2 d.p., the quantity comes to 0.13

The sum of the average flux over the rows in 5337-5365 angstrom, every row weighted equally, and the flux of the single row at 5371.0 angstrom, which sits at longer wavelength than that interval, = 26.5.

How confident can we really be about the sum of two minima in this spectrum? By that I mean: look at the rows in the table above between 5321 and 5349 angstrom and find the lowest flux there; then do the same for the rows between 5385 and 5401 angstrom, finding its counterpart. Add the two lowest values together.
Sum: 23.7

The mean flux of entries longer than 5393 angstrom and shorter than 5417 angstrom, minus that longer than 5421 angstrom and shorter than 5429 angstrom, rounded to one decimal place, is -6.4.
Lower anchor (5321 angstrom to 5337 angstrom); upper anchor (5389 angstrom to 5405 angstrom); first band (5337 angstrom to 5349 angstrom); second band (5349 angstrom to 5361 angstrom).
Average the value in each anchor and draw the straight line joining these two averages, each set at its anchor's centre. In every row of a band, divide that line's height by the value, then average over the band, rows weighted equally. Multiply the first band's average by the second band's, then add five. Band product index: 5.92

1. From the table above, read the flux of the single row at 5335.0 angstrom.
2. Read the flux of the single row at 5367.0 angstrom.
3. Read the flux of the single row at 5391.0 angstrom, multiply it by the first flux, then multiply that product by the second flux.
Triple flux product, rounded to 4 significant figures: 1906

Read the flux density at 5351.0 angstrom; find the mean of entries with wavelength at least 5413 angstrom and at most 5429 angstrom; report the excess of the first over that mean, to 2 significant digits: -1.6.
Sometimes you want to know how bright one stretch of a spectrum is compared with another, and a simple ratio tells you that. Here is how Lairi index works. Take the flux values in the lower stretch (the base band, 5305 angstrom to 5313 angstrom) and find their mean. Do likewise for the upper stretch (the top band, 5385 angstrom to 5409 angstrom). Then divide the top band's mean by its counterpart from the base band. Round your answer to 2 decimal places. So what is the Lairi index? 0.98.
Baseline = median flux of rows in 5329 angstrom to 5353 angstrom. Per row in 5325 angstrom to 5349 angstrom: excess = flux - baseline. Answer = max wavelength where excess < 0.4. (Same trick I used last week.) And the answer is 5347.0 angstrom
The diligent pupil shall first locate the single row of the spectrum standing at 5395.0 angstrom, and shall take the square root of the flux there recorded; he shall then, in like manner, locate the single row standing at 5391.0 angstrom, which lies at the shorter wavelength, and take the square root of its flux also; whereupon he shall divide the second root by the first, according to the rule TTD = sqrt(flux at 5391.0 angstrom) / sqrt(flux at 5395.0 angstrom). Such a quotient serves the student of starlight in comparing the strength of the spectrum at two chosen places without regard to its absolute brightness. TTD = 0.95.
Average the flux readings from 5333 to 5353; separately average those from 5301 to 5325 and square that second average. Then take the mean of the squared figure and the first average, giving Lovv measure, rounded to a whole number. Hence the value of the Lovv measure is 84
